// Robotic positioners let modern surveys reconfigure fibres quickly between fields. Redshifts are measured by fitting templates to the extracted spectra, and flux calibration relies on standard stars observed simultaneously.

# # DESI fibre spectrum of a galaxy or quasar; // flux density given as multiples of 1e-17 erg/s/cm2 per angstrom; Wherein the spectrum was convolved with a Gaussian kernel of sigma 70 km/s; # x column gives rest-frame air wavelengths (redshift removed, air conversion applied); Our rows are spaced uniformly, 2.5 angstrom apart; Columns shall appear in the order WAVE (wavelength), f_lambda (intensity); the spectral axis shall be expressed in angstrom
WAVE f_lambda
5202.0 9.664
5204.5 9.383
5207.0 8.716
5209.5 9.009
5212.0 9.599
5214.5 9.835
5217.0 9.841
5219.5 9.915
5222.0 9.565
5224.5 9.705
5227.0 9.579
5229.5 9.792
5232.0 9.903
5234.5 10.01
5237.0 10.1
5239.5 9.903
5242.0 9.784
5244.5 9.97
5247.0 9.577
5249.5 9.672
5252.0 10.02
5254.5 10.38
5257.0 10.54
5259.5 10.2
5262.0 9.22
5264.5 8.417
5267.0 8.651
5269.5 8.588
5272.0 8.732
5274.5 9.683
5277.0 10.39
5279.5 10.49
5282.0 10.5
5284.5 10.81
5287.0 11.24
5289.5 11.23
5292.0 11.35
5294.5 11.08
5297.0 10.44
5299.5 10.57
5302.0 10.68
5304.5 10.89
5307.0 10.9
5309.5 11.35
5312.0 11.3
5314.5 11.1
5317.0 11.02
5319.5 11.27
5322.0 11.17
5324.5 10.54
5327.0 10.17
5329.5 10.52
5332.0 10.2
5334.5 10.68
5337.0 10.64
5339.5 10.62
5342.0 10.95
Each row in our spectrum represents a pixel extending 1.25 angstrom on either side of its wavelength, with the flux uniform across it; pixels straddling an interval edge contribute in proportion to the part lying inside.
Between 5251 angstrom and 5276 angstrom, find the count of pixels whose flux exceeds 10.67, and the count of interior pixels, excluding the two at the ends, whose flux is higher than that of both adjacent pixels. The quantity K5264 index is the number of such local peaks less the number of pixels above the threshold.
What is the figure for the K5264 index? 2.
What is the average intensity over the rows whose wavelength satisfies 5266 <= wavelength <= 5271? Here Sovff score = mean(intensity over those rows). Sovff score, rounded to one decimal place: 8.6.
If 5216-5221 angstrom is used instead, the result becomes 9.9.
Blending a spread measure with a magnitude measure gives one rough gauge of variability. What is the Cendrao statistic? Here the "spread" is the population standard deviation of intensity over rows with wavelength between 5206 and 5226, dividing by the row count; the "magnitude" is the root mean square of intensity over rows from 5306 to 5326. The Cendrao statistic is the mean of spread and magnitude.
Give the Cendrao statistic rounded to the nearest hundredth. 5.74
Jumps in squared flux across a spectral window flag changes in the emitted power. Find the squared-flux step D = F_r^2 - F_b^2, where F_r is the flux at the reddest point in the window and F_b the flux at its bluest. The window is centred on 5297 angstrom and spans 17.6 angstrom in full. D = -7.5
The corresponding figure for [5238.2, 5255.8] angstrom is 9.7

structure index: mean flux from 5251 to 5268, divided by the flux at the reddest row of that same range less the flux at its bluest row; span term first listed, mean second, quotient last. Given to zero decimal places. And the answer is -7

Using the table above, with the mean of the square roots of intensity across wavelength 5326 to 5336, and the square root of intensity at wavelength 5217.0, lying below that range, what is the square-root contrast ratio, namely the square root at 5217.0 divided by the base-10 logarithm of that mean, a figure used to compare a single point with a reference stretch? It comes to 6.17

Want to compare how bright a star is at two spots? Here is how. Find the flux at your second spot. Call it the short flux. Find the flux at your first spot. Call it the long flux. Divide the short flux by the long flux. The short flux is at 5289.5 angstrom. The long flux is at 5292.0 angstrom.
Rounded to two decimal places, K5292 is 0.99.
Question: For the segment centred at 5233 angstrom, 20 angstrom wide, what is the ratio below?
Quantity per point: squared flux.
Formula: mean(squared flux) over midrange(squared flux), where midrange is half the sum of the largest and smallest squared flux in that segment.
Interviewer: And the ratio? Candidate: 1.001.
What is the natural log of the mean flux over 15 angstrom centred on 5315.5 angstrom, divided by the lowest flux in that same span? 0.016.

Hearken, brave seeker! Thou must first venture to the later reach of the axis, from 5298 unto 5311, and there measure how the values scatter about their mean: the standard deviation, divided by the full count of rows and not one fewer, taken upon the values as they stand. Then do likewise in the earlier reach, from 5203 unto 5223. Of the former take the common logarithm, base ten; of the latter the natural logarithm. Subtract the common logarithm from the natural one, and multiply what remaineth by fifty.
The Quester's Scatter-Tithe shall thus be -17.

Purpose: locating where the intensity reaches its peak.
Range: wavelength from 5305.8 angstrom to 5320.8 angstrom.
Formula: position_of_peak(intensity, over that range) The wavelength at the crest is 5309.5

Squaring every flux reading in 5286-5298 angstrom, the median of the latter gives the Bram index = 126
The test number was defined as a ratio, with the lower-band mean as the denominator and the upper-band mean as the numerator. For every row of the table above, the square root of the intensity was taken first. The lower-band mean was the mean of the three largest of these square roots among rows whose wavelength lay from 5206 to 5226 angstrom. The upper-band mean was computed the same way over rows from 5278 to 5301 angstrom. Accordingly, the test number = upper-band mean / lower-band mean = 1.069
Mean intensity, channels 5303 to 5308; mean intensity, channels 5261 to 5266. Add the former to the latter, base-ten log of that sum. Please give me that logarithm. 1.29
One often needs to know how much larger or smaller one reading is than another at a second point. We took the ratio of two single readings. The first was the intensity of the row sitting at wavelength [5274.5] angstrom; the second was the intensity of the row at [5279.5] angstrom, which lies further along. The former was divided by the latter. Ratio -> 0.92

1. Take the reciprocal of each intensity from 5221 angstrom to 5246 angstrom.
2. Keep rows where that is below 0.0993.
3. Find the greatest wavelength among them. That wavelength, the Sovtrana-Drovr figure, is 5237.0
